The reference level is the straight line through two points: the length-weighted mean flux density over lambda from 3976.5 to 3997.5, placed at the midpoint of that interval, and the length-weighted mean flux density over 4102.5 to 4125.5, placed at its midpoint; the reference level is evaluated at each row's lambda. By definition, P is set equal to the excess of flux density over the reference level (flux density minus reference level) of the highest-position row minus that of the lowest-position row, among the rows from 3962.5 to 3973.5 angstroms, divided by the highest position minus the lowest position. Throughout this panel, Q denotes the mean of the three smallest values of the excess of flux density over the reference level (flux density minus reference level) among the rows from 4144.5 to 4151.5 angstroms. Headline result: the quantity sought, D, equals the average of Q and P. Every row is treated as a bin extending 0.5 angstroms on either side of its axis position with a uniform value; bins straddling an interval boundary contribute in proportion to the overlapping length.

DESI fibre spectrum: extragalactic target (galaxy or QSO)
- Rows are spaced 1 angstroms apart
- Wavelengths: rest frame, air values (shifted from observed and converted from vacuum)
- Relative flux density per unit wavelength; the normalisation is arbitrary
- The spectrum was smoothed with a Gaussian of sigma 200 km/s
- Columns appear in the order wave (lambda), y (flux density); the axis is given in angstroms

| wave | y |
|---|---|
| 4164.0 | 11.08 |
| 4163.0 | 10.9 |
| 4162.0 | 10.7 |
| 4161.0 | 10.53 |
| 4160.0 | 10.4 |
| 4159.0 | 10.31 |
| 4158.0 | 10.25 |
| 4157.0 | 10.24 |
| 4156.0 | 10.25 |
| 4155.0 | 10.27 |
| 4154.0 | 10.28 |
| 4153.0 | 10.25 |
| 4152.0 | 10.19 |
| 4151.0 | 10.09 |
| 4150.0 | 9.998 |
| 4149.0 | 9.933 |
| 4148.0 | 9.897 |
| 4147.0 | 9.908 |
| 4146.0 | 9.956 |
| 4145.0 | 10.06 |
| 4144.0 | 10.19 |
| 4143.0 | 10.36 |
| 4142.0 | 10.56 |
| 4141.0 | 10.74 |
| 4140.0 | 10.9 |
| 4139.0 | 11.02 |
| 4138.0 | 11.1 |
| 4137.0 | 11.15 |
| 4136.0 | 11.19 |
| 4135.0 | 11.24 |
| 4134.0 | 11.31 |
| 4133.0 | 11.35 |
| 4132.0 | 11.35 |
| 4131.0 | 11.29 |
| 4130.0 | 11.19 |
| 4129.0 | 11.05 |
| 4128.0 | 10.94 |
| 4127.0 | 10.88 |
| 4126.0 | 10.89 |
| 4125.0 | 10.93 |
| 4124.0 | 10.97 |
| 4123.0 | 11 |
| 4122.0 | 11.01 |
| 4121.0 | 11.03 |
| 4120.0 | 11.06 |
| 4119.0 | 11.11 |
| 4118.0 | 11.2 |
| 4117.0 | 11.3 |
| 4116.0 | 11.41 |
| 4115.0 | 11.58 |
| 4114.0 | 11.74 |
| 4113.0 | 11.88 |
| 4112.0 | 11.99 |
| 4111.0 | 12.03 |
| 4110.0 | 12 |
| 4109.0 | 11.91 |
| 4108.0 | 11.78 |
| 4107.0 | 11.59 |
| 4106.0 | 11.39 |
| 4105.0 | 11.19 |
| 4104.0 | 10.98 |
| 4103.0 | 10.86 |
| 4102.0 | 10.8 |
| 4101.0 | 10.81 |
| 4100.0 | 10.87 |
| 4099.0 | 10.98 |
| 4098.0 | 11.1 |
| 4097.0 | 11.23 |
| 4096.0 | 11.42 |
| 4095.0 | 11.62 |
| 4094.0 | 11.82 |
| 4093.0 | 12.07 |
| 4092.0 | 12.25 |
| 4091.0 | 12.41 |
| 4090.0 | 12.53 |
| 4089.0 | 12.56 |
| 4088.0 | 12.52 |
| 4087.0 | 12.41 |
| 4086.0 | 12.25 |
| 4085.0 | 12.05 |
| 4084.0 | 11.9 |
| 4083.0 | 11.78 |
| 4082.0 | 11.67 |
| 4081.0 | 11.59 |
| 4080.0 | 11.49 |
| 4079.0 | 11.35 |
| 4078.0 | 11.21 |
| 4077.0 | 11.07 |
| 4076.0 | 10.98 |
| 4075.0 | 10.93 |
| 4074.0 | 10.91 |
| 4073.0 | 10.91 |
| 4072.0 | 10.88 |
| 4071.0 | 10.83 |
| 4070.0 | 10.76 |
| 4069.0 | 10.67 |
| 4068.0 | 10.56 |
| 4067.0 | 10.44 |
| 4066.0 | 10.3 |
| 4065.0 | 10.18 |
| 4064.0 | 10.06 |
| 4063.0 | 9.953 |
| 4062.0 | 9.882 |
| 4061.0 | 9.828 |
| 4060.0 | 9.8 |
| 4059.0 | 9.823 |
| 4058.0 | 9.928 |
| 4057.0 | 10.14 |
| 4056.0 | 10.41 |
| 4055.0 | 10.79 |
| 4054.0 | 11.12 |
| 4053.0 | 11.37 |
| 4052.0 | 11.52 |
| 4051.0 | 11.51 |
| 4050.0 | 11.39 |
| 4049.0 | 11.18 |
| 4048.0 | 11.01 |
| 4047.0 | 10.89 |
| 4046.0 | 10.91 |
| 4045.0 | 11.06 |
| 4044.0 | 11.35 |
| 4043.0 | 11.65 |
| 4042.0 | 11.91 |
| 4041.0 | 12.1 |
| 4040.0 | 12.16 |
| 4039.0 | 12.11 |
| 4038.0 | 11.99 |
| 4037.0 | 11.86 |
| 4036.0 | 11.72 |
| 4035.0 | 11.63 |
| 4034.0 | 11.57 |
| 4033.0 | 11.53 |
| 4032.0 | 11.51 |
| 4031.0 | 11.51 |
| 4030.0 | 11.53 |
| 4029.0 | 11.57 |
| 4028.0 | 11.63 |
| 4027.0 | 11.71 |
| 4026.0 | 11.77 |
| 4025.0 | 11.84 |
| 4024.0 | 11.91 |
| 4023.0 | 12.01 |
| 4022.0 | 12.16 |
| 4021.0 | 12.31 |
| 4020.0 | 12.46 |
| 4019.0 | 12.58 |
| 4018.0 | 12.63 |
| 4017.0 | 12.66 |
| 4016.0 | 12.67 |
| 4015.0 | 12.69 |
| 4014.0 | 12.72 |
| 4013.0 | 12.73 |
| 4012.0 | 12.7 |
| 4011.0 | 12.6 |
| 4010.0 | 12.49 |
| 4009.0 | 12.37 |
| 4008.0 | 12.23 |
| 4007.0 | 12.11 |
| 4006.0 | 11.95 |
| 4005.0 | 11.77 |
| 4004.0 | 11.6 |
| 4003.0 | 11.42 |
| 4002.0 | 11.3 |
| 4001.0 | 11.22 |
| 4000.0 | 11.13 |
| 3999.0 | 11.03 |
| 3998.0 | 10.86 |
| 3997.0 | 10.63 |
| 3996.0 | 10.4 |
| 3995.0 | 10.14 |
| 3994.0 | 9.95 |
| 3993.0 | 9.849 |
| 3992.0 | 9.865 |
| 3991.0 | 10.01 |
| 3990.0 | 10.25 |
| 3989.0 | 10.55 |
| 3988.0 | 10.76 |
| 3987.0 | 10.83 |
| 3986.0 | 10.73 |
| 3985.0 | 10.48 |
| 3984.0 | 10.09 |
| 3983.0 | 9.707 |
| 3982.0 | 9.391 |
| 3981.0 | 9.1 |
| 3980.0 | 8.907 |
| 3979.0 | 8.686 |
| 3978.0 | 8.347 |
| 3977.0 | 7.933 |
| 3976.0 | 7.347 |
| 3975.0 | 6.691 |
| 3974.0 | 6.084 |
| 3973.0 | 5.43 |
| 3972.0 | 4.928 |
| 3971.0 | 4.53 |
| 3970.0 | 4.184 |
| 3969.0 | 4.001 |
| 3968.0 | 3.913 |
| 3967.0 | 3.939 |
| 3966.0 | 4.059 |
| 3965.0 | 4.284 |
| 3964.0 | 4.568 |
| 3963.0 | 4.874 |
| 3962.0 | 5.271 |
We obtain -0.9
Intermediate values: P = 0.04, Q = -1.9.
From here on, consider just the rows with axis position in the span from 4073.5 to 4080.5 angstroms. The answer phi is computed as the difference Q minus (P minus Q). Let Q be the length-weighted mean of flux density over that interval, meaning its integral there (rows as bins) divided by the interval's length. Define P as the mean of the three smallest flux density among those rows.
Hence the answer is 11.3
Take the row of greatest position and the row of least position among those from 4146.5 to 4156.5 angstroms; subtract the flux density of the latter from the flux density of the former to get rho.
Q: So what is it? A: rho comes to 0.3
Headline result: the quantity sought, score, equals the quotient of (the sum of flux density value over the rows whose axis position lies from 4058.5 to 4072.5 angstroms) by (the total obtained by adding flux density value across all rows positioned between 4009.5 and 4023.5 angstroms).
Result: 0.82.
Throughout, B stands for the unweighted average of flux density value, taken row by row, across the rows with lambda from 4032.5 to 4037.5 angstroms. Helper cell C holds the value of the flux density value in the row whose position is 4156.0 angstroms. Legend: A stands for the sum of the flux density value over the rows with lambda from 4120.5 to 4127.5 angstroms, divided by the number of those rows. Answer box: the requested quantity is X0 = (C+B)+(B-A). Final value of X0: 22.6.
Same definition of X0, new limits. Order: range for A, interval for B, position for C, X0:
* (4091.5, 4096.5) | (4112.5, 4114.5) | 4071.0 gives 22.6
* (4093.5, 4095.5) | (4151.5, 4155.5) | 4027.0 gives 20.5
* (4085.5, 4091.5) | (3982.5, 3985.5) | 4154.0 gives 18.0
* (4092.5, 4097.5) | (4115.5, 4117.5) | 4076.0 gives 22.1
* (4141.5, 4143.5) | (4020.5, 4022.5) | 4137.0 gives 25.2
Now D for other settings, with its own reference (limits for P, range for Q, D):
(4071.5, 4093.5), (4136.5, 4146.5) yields -0.8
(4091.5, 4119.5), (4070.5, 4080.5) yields 0.0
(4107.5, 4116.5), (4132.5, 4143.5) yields -0.6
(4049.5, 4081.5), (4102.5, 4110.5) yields -0.1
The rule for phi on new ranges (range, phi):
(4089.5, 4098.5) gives 12.4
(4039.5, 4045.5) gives 12.1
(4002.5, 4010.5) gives 12.4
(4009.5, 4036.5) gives 12.7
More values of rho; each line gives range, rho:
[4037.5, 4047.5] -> -1.1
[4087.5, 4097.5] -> -1.3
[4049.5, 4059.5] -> -1.6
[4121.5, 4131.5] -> 0.3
